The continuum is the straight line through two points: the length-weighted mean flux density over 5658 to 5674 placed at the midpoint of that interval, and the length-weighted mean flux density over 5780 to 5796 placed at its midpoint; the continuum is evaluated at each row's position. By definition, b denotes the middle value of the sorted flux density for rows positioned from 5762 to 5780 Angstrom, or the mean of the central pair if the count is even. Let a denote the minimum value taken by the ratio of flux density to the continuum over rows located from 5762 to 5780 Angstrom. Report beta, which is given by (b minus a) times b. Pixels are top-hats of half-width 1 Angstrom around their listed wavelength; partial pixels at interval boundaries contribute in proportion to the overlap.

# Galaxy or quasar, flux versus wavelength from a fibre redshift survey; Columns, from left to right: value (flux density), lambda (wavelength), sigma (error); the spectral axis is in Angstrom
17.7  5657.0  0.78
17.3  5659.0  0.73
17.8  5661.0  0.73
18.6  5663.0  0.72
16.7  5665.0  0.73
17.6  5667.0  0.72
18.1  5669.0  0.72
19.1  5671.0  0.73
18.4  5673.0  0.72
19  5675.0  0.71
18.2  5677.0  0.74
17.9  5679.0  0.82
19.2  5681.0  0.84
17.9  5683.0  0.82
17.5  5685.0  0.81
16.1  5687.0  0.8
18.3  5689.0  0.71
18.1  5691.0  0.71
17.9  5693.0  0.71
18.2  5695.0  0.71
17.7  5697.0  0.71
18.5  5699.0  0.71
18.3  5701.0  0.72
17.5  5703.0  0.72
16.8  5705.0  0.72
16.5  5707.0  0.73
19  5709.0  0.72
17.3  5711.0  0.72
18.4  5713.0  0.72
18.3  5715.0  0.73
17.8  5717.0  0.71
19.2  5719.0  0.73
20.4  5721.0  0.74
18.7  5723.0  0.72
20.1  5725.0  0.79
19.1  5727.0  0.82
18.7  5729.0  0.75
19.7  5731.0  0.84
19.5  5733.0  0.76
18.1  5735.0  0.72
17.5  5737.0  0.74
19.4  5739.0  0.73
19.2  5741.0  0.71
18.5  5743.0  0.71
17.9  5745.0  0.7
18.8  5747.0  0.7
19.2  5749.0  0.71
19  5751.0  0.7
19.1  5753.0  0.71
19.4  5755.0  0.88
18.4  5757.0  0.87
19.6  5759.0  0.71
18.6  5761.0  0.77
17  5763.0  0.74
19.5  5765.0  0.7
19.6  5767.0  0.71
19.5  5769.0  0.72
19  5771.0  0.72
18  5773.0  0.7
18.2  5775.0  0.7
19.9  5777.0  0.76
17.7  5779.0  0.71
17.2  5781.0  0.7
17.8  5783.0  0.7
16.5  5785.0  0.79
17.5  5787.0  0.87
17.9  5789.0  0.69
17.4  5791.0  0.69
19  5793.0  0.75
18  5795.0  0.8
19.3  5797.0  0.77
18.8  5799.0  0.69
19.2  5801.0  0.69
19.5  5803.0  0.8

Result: 343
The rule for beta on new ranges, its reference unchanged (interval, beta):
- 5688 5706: 311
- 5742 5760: 342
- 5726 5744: 346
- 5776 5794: 297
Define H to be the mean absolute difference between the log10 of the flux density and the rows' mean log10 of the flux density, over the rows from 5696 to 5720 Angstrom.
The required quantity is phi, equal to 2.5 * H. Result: 0.041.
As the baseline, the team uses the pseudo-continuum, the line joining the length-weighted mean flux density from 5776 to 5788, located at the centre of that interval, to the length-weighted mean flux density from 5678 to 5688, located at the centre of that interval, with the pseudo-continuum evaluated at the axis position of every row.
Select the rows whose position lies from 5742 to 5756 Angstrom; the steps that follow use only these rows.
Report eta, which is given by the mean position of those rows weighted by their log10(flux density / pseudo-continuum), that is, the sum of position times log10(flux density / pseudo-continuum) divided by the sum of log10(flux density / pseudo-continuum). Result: 5750.4 Angstrom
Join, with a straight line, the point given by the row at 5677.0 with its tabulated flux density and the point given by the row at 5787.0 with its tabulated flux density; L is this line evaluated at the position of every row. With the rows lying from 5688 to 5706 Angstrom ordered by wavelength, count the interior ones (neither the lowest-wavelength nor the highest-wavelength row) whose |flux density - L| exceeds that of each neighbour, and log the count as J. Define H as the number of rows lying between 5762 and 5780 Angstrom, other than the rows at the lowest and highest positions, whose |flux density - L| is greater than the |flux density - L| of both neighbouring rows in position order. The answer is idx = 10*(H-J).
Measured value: 0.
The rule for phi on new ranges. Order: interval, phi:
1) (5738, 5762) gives 0.023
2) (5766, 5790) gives 0.050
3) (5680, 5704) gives 0.031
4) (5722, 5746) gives 0.037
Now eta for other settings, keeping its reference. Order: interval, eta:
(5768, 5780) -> 5772.9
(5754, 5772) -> 5763.5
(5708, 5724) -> 5718.1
